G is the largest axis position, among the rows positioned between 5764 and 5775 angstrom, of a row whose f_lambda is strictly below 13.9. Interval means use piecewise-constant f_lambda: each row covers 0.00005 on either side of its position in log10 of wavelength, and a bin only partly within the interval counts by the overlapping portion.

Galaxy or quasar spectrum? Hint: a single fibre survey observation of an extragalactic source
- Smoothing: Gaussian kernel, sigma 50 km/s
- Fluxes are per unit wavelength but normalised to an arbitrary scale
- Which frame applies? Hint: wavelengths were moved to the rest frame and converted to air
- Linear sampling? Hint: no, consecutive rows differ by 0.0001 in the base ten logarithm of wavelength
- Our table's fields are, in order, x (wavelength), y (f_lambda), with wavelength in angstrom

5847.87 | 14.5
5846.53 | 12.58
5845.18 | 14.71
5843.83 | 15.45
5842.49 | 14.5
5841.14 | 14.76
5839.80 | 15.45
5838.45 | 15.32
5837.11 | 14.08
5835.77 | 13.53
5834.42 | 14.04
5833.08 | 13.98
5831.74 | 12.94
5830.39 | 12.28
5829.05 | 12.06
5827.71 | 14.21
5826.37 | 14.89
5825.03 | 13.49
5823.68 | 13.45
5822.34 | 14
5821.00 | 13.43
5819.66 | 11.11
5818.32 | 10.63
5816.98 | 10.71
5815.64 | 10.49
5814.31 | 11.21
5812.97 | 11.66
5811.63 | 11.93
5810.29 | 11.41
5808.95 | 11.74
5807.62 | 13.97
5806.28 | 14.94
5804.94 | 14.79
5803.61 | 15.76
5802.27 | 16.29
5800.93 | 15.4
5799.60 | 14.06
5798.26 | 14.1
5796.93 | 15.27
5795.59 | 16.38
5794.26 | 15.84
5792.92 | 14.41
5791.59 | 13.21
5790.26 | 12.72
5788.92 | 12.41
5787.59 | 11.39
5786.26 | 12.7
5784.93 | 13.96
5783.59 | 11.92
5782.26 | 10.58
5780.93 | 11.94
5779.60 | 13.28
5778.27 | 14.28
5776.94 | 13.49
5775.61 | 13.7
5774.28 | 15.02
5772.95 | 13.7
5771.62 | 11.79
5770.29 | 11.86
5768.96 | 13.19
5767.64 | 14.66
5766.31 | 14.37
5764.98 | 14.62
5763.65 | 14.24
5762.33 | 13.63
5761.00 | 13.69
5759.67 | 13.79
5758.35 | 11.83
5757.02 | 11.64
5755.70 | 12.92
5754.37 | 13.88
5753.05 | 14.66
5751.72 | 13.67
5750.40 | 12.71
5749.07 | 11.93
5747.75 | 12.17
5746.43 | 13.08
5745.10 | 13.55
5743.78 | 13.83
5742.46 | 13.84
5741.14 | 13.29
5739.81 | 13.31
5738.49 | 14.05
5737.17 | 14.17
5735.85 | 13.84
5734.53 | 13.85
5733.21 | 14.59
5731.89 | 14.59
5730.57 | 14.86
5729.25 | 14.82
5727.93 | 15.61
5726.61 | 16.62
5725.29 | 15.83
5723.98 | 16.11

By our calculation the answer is 5772.95 angstrom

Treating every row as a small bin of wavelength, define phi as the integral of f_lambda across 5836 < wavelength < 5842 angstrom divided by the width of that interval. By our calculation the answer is 14.8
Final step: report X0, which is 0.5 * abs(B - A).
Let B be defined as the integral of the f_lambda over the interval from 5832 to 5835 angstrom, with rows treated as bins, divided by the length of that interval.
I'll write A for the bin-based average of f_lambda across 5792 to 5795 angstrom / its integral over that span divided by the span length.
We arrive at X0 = 0.56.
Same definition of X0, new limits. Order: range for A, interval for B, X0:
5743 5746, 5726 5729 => 1.14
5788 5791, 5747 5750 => 0.17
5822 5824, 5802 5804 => 1.12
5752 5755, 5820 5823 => 0.38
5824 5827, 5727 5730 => 0.63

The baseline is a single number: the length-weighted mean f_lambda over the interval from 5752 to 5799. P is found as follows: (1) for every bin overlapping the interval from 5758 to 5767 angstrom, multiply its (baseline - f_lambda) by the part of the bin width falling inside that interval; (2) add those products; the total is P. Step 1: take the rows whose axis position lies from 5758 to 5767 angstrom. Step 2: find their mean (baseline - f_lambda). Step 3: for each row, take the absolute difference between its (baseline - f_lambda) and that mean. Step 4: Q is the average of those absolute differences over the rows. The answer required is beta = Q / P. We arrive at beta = -0.19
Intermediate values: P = -3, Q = 0.6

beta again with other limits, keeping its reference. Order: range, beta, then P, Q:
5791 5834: 1.71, 1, 1.5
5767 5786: 0.15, 7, 1.1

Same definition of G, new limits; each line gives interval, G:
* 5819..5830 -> 5829.05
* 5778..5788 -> 5787.59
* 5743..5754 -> 5751.72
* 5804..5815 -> 5814.31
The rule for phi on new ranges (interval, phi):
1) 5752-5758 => 13.2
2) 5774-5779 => 14.0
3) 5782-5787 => 12.4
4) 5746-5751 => 12.4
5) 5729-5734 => 14.7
